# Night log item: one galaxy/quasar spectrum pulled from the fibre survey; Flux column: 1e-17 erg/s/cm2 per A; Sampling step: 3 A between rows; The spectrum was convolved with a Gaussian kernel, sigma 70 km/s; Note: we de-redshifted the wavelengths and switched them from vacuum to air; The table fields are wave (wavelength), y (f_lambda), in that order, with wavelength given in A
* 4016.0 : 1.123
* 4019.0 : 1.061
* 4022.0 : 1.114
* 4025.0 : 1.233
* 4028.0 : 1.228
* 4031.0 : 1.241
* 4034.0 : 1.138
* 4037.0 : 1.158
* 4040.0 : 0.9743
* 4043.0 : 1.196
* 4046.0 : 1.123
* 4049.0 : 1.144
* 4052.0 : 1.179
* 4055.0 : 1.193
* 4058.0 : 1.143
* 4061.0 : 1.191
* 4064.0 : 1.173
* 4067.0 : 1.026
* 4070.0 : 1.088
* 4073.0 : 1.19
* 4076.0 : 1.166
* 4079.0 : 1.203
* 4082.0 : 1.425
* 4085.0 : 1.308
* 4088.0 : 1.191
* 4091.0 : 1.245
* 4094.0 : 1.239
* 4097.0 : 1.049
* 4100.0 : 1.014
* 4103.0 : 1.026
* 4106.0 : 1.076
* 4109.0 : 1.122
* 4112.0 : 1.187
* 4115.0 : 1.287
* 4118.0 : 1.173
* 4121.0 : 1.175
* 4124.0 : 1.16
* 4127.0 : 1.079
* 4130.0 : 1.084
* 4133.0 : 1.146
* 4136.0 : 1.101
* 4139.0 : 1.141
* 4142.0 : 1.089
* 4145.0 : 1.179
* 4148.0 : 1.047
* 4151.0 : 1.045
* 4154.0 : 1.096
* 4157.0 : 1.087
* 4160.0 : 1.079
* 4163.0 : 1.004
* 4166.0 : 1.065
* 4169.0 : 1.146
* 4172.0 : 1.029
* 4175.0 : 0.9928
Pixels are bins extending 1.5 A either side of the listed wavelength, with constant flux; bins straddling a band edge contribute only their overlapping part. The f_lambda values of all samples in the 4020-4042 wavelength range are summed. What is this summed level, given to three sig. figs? 8.09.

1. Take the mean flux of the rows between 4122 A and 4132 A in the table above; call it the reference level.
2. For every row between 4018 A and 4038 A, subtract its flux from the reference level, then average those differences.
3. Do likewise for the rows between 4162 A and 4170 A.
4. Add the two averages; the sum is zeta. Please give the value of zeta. -0.02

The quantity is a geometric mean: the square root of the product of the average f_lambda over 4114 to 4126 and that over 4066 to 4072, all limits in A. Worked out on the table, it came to 1.13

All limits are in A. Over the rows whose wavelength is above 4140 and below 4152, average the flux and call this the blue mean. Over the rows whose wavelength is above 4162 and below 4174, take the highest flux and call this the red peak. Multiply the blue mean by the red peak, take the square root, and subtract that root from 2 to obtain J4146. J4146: 0.88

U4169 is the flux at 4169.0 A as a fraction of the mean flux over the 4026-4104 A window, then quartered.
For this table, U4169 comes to 0.246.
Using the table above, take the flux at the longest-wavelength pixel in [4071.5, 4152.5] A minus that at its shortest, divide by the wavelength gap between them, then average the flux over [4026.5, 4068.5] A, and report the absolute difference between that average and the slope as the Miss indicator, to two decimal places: 1.15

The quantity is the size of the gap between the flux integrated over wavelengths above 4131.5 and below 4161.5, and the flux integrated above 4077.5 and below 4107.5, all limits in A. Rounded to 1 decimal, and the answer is 2.3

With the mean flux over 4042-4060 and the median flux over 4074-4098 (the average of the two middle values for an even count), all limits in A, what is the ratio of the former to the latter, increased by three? 3.95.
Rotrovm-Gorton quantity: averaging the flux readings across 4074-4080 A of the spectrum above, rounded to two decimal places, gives 1.18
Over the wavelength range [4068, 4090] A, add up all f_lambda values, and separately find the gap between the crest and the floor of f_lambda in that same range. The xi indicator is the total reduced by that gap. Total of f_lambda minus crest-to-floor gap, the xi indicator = 8.2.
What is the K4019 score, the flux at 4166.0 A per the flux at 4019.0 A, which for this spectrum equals 1.00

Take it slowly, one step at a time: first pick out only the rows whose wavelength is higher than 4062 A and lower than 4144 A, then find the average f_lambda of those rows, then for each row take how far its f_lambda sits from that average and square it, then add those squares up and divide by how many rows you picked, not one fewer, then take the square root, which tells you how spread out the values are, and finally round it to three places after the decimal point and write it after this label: 0.092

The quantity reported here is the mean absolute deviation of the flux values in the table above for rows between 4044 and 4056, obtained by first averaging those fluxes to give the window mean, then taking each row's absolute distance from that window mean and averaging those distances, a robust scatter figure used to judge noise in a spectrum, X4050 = 0.026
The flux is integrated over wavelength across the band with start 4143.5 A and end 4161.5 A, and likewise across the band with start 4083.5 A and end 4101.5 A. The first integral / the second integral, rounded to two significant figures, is 0.93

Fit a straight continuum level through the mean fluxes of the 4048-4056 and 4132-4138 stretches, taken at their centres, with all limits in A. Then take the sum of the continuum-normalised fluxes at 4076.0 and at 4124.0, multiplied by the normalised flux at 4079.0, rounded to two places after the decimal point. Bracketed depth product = 2.12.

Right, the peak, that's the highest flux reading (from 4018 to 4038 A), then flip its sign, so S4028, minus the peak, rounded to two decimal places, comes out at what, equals -1.24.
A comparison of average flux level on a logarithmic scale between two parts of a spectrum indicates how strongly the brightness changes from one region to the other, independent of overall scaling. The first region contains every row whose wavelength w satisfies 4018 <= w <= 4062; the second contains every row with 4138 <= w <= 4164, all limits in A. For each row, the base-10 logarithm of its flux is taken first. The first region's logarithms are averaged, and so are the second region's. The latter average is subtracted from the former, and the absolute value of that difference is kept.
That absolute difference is 0.027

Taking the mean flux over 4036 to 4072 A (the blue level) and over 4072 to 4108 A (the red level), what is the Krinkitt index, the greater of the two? 1.18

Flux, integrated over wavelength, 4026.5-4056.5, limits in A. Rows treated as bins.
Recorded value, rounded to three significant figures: 34.7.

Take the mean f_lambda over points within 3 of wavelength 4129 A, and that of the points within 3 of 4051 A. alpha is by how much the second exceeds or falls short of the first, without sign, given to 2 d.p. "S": 0.08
